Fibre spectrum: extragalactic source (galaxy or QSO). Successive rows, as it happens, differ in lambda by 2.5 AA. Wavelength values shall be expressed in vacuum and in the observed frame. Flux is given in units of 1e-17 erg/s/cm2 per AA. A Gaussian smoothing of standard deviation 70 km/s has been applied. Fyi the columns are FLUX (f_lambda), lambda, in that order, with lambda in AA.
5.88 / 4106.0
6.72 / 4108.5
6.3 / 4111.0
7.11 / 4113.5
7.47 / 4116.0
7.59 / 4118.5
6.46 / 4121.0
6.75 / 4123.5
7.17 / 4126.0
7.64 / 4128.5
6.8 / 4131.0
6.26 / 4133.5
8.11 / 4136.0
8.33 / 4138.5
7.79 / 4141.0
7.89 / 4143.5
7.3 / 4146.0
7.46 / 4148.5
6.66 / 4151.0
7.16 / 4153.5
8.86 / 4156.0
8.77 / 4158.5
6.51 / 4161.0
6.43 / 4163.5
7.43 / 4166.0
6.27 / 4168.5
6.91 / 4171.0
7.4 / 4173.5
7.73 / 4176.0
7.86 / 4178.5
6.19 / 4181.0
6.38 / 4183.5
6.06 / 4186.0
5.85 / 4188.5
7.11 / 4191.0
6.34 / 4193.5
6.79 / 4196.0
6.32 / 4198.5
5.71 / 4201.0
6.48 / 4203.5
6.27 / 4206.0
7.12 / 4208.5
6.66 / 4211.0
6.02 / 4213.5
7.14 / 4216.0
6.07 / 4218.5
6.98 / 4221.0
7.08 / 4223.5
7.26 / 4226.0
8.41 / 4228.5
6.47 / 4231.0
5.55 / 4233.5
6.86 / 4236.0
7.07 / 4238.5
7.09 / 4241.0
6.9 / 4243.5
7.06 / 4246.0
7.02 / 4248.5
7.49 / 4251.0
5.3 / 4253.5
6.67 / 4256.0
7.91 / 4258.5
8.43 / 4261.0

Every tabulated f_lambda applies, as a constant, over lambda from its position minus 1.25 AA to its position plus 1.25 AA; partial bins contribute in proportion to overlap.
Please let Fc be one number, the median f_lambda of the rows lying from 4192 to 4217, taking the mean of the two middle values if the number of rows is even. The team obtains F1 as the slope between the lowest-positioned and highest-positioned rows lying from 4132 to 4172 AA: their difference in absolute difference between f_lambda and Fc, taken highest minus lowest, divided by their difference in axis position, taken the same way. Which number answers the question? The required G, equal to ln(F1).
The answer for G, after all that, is -4.67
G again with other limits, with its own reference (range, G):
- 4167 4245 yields -5.37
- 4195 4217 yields -4.05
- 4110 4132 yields -4.27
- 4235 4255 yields -3.28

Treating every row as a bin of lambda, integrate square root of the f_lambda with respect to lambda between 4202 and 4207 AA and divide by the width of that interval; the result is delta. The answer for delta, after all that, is 2.52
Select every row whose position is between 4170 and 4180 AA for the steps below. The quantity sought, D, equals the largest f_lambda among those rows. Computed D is 7.86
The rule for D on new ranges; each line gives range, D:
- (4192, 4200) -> 6.79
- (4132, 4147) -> 8.33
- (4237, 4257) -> 7.49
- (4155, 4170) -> 8.86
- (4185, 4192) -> 7.11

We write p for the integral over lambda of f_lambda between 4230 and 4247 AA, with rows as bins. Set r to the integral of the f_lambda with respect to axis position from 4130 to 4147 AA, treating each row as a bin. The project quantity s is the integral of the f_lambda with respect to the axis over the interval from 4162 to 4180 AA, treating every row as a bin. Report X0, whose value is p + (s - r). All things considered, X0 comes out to 115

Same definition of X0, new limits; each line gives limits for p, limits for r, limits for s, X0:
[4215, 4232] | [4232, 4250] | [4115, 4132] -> 119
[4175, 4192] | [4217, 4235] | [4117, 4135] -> 117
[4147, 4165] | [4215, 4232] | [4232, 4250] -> 136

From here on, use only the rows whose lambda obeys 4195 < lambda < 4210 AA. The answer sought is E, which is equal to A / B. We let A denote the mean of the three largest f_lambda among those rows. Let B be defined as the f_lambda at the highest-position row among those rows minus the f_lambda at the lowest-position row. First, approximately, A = 6.8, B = 0.3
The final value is 21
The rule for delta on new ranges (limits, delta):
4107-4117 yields 2.62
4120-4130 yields 2.65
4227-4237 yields 2.61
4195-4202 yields 2.50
